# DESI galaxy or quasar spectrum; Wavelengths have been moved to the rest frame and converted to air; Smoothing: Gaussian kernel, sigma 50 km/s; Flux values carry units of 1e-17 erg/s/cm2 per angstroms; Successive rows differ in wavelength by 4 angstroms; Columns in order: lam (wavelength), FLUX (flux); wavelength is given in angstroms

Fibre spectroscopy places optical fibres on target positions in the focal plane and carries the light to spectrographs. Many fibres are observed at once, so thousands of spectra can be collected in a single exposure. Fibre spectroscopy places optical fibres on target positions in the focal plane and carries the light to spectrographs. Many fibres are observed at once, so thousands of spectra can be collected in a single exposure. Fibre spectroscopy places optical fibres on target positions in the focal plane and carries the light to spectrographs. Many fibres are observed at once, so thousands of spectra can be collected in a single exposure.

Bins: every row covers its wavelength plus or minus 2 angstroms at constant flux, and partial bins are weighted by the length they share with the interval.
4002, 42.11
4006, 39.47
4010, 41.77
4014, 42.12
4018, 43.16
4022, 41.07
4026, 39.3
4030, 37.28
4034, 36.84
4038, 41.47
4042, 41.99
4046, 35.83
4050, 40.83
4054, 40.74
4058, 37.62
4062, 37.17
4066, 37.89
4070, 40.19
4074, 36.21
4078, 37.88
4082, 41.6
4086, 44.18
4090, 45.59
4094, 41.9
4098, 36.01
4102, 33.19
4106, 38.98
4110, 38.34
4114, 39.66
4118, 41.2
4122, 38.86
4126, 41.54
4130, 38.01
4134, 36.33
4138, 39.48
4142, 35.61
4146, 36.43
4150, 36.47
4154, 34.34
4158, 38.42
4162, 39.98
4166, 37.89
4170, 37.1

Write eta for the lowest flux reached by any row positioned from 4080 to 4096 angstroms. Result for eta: 41.6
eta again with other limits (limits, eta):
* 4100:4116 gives 33.19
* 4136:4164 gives 34.34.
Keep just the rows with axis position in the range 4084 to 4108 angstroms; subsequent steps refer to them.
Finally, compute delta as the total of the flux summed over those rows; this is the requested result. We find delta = 240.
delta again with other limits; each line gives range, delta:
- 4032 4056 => 238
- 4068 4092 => 246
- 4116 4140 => 235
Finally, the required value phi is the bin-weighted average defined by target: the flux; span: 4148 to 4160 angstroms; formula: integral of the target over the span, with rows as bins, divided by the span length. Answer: 36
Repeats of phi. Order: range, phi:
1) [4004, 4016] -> 41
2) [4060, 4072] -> 38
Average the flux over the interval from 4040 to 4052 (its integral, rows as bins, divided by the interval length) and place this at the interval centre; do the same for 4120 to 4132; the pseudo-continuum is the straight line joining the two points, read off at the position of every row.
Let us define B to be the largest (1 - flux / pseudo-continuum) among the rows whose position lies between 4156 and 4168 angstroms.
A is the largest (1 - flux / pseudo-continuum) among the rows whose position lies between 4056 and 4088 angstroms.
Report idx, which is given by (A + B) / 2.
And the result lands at 0.061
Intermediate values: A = 0.084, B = 0.039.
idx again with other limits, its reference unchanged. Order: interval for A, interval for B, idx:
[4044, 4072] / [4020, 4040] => 0.081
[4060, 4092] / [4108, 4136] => 0.082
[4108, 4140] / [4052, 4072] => 0.070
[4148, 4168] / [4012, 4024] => 0.046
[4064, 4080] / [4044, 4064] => 0.089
